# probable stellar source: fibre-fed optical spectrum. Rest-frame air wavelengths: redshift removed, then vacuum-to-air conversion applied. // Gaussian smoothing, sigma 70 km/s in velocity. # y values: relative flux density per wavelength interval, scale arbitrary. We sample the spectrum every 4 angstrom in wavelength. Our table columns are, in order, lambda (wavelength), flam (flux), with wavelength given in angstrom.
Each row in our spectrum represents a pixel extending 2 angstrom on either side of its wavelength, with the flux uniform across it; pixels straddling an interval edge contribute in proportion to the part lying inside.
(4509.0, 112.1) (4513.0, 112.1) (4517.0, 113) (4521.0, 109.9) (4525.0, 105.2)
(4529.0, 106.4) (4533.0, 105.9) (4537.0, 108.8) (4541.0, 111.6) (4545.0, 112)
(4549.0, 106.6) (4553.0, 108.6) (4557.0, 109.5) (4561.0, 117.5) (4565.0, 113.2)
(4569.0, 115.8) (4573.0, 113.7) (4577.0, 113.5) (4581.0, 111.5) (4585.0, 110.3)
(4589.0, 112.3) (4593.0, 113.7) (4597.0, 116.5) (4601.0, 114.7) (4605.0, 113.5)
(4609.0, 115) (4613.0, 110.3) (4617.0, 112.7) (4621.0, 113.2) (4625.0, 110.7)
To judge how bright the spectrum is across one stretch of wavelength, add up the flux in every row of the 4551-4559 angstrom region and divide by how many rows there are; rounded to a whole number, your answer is 109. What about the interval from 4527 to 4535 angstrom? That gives 106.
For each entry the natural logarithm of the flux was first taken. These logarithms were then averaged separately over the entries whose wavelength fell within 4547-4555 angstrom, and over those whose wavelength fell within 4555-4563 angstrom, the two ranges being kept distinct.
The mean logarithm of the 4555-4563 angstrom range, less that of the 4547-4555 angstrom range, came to 0.05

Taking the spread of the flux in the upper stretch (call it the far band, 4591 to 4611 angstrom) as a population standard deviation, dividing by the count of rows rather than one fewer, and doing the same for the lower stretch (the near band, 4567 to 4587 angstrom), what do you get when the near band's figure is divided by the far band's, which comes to 1.8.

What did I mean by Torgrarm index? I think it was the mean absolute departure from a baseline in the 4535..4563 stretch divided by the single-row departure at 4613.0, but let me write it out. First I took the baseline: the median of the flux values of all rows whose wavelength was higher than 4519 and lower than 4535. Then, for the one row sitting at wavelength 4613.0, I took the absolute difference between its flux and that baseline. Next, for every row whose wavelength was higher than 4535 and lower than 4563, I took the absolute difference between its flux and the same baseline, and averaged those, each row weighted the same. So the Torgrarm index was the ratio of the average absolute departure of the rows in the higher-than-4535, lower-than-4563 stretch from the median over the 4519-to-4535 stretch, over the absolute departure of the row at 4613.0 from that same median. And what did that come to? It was 1.1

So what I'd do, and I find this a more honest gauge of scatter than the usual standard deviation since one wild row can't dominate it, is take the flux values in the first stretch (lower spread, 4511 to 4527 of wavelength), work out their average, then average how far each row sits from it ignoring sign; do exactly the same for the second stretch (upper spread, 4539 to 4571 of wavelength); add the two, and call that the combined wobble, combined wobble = 5.3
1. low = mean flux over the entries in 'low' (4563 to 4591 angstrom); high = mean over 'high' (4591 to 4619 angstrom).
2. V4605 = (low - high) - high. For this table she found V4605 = -115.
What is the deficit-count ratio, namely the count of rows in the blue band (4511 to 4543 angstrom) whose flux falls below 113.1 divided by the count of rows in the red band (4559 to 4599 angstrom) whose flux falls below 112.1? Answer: 4.0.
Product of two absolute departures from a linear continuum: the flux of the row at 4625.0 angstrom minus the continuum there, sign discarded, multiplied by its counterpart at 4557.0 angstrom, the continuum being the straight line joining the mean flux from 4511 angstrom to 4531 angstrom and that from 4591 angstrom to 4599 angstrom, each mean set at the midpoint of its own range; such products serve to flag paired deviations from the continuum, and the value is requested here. 18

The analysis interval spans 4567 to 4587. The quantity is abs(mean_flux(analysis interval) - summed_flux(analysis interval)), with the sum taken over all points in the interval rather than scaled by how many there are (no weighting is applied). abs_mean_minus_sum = 452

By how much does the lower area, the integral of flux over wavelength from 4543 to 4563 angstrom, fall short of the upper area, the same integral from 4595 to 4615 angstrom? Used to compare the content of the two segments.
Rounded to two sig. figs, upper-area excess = 63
